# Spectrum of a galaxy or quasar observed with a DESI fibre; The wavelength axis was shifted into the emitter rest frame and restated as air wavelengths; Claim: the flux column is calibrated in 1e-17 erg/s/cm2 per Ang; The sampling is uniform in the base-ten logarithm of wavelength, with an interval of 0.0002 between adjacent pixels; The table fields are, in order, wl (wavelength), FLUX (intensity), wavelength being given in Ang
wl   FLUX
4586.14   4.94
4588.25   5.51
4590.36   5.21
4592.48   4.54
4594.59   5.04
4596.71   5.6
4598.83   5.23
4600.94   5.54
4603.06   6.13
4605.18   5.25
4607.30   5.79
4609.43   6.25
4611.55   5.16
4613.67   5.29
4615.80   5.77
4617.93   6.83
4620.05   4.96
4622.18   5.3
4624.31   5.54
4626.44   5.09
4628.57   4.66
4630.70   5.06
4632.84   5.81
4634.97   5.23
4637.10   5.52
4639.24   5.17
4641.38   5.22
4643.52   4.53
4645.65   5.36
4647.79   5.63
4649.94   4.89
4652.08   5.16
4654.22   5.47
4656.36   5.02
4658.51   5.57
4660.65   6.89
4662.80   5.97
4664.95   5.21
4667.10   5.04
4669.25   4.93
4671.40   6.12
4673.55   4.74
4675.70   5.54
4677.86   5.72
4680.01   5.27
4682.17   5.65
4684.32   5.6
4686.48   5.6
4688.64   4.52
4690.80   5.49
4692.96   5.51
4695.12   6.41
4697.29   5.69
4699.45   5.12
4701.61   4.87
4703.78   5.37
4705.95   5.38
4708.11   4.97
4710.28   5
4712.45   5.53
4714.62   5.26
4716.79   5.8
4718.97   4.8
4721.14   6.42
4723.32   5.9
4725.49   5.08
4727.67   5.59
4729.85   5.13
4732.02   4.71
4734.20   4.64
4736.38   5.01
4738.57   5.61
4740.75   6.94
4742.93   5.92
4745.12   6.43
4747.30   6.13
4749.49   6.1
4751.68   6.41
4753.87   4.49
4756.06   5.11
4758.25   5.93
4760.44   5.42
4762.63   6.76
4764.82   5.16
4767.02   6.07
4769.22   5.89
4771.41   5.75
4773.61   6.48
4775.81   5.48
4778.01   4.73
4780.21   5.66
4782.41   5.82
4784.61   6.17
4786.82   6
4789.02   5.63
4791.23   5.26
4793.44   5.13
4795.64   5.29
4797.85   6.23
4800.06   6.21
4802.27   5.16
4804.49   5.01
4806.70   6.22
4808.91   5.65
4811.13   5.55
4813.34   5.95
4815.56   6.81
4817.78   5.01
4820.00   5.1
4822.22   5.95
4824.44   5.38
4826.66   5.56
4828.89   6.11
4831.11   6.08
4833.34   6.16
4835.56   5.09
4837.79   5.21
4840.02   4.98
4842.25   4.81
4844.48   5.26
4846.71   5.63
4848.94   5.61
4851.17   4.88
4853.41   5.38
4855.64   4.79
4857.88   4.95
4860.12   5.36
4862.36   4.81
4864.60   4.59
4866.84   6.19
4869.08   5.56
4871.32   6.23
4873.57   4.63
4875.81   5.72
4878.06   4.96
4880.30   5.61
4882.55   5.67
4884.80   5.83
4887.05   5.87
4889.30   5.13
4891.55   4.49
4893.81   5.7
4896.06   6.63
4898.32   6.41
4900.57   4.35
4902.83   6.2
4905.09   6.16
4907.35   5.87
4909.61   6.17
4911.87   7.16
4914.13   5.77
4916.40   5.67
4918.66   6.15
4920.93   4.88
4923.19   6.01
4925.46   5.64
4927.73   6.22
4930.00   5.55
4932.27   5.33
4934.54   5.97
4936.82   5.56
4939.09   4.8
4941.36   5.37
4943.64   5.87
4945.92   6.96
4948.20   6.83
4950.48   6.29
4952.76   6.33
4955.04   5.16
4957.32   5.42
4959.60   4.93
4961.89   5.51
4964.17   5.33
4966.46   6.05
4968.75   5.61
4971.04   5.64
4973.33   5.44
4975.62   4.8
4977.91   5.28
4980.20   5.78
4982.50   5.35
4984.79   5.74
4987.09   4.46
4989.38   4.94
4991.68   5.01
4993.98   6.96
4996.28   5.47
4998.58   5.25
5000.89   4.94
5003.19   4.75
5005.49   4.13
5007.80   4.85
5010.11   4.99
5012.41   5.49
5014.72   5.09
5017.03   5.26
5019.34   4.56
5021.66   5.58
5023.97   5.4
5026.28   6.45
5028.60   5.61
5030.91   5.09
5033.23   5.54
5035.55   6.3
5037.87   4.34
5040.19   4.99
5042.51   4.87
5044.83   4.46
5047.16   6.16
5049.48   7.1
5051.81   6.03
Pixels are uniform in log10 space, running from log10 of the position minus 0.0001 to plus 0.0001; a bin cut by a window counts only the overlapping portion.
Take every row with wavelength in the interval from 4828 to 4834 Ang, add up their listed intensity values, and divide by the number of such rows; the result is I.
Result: 6.12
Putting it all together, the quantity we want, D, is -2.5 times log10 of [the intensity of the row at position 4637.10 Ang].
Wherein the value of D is -1.85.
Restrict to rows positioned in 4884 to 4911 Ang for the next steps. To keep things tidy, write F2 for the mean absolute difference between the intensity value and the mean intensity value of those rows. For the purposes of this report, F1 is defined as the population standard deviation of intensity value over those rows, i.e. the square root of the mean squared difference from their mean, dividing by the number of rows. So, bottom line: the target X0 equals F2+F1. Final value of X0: 1.2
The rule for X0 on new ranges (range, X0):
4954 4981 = 0.6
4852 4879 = 1.0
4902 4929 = 0.9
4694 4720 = 0.8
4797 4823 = 1.1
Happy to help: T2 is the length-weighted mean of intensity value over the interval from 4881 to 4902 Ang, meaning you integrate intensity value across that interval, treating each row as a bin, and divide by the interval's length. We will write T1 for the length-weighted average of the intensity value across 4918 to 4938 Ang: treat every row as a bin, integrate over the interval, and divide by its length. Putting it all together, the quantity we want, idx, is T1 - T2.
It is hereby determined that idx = 0.11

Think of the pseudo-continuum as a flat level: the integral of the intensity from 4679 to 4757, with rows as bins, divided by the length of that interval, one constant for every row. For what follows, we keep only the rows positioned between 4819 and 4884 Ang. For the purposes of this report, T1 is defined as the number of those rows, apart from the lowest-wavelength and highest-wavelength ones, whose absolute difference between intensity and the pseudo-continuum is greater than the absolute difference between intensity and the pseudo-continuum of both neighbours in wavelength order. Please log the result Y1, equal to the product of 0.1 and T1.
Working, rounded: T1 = 9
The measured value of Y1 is 0.90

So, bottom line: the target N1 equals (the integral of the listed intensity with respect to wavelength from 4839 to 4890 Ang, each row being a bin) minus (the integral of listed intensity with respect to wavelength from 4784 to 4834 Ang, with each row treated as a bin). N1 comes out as -14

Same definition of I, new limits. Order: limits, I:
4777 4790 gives 5.67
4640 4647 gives 5.04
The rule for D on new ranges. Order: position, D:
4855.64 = -1.70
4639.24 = -1.78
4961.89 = -1.85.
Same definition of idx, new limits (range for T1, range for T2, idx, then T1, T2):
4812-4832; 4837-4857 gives 0.60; 5.8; 5.2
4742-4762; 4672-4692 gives 0.42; 5.8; 5.4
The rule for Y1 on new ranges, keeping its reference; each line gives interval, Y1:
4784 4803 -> 0.20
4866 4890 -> 0.30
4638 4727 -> 1.10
